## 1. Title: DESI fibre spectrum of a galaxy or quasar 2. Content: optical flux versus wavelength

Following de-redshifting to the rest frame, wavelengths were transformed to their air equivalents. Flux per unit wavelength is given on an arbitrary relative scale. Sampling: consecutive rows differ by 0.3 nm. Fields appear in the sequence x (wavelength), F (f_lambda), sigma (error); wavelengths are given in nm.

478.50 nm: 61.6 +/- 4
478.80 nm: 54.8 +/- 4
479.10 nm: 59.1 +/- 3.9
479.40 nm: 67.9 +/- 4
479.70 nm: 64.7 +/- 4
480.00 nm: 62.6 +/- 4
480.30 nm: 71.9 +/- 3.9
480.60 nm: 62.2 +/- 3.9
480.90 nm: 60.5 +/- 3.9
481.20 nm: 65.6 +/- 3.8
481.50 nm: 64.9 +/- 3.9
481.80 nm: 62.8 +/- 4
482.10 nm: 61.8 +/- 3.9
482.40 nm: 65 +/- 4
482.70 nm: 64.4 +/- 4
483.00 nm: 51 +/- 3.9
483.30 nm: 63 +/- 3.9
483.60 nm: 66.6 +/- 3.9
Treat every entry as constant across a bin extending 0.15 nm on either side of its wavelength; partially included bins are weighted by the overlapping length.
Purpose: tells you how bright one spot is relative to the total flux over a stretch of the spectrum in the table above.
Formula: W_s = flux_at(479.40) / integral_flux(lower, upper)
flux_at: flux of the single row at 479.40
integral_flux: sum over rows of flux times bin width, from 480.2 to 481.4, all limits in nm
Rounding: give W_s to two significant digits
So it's 0.87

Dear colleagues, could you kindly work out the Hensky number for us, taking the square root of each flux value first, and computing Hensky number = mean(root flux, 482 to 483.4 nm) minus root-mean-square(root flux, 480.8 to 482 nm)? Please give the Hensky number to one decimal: -0.2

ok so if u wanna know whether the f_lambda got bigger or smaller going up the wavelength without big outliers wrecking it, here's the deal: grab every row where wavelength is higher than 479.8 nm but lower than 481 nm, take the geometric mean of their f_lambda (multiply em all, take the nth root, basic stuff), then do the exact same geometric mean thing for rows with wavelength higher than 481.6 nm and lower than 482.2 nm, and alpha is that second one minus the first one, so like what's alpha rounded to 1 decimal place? -1.9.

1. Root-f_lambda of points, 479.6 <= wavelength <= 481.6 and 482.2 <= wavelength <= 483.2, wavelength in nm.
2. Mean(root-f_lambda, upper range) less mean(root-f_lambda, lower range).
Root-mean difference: -0.3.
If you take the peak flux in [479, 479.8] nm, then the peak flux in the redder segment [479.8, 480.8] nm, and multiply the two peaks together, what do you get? 4882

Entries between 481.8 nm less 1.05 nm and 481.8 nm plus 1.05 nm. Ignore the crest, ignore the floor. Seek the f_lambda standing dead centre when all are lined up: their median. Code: 64.4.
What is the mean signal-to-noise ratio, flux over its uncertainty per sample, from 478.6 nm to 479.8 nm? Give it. 15.5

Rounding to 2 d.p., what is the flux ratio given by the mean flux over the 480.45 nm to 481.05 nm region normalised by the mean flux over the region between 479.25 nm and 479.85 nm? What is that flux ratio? 0.93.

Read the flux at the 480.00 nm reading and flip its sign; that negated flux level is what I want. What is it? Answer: -63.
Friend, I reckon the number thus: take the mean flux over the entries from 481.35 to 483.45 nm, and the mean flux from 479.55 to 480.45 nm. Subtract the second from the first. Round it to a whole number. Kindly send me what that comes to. -5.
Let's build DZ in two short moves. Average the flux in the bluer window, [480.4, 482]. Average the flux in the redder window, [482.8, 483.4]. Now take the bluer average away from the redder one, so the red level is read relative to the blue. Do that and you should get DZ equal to -6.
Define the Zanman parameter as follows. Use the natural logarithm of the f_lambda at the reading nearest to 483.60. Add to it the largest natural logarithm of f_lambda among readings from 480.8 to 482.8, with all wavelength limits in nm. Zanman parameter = 8.38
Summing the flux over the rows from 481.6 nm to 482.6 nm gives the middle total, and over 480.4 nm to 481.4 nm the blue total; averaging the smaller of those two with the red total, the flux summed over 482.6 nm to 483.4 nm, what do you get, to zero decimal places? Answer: 183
